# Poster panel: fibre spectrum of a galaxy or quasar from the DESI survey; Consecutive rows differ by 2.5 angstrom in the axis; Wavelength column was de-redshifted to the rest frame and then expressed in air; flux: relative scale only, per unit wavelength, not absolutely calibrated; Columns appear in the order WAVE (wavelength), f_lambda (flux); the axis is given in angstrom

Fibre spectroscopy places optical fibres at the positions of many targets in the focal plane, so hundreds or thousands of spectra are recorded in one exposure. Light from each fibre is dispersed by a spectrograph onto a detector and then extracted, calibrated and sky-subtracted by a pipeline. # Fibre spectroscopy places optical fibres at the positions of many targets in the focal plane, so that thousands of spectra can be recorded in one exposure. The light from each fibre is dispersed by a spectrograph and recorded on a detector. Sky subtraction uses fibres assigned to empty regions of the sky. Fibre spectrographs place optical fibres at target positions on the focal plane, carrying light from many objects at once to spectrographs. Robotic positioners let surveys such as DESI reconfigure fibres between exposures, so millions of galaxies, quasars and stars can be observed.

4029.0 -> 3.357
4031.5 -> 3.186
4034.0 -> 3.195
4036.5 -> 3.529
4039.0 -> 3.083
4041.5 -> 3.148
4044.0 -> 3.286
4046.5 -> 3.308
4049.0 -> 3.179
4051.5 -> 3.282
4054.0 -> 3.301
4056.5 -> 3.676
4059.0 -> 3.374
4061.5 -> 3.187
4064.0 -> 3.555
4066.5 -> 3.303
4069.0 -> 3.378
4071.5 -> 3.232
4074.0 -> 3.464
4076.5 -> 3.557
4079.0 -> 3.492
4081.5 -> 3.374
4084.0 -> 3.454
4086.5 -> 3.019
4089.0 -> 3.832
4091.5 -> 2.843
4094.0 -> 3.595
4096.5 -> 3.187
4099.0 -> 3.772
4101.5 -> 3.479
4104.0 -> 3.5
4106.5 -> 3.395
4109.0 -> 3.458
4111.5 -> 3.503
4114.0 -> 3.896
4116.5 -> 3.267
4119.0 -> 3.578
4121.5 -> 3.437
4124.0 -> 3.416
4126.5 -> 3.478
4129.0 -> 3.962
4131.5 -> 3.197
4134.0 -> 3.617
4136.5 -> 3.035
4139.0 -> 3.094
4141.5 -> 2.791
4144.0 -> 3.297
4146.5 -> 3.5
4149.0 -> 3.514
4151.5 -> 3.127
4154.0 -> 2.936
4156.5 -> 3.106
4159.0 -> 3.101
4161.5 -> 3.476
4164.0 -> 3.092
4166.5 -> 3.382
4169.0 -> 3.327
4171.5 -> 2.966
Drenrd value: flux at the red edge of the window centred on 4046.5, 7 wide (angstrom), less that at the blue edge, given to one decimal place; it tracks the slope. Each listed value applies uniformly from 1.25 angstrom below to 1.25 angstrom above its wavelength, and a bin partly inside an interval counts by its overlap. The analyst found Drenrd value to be -0.1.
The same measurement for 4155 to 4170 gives 0.2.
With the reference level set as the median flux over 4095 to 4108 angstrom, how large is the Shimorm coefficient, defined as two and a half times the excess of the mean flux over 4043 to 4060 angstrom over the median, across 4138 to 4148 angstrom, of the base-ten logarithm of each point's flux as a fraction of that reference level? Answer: 8.5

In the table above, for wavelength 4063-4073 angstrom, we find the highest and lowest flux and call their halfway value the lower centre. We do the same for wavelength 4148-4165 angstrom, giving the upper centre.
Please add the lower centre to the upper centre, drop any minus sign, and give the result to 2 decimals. 6.62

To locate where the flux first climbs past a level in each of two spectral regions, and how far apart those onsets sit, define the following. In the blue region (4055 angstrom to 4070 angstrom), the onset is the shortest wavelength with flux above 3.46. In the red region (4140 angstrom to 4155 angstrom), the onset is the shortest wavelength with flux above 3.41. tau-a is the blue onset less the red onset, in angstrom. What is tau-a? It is -90.0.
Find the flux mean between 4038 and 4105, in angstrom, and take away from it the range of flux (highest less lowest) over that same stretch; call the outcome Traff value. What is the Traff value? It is 2.4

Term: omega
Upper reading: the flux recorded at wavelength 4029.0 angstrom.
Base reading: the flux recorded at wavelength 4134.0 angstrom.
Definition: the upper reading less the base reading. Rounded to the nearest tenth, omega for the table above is -0.3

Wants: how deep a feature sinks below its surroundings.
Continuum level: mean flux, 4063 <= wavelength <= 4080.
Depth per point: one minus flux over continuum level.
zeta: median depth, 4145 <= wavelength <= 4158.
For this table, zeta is 0.09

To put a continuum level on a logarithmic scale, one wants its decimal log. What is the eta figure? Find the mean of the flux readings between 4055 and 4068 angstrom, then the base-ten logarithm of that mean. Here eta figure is 0.534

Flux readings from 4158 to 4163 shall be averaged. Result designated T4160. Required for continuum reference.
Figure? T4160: 3.29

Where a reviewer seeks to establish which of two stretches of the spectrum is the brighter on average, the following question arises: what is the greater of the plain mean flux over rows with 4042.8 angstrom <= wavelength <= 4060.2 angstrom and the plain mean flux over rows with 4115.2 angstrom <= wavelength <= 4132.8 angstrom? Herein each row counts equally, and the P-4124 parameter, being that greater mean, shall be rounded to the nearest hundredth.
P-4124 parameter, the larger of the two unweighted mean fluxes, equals 3.48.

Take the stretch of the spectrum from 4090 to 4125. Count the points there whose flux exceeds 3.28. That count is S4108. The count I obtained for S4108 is 11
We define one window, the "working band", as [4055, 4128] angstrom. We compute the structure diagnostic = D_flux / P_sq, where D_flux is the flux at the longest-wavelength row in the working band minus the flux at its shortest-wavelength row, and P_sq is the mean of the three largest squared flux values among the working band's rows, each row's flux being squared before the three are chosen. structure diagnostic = -0.01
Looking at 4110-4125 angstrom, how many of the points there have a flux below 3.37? 1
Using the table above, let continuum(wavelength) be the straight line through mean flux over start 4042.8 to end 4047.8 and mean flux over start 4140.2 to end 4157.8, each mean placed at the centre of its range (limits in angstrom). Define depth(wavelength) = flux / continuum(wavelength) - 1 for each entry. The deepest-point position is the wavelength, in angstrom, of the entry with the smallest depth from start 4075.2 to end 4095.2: 4091.5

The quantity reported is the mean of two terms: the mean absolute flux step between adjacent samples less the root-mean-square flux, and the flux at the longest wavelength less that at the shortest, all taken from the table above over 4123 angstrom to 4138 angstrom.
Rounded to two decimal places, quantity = -1.69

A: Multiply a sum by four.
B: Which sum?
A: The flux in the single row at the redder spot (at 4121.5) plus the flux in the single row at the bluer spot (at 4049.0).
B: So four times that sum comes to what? 26.5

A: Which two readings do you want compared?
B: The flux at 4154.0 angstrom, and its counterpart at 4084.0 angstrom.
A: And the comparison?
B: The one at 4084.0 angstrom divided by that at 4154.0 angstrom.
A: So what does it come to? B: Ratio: 1.18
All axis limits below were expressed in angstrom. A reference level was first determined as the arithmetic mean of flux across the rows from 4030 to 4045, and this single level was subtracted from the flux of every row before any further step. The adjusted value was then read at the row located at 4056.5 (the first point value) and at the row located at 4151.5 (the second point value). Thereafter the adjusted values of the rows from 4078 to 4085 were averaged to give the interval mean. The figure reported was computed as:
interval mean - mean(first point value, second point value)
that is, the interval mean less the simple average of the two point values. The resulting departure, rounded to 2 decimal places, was 0.04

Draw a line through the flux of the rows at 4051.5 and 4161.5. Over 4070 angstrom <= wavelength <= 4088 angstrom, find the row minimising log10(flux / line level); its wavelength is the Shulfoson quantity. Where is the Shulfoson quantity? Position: 4086.5 angstrom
